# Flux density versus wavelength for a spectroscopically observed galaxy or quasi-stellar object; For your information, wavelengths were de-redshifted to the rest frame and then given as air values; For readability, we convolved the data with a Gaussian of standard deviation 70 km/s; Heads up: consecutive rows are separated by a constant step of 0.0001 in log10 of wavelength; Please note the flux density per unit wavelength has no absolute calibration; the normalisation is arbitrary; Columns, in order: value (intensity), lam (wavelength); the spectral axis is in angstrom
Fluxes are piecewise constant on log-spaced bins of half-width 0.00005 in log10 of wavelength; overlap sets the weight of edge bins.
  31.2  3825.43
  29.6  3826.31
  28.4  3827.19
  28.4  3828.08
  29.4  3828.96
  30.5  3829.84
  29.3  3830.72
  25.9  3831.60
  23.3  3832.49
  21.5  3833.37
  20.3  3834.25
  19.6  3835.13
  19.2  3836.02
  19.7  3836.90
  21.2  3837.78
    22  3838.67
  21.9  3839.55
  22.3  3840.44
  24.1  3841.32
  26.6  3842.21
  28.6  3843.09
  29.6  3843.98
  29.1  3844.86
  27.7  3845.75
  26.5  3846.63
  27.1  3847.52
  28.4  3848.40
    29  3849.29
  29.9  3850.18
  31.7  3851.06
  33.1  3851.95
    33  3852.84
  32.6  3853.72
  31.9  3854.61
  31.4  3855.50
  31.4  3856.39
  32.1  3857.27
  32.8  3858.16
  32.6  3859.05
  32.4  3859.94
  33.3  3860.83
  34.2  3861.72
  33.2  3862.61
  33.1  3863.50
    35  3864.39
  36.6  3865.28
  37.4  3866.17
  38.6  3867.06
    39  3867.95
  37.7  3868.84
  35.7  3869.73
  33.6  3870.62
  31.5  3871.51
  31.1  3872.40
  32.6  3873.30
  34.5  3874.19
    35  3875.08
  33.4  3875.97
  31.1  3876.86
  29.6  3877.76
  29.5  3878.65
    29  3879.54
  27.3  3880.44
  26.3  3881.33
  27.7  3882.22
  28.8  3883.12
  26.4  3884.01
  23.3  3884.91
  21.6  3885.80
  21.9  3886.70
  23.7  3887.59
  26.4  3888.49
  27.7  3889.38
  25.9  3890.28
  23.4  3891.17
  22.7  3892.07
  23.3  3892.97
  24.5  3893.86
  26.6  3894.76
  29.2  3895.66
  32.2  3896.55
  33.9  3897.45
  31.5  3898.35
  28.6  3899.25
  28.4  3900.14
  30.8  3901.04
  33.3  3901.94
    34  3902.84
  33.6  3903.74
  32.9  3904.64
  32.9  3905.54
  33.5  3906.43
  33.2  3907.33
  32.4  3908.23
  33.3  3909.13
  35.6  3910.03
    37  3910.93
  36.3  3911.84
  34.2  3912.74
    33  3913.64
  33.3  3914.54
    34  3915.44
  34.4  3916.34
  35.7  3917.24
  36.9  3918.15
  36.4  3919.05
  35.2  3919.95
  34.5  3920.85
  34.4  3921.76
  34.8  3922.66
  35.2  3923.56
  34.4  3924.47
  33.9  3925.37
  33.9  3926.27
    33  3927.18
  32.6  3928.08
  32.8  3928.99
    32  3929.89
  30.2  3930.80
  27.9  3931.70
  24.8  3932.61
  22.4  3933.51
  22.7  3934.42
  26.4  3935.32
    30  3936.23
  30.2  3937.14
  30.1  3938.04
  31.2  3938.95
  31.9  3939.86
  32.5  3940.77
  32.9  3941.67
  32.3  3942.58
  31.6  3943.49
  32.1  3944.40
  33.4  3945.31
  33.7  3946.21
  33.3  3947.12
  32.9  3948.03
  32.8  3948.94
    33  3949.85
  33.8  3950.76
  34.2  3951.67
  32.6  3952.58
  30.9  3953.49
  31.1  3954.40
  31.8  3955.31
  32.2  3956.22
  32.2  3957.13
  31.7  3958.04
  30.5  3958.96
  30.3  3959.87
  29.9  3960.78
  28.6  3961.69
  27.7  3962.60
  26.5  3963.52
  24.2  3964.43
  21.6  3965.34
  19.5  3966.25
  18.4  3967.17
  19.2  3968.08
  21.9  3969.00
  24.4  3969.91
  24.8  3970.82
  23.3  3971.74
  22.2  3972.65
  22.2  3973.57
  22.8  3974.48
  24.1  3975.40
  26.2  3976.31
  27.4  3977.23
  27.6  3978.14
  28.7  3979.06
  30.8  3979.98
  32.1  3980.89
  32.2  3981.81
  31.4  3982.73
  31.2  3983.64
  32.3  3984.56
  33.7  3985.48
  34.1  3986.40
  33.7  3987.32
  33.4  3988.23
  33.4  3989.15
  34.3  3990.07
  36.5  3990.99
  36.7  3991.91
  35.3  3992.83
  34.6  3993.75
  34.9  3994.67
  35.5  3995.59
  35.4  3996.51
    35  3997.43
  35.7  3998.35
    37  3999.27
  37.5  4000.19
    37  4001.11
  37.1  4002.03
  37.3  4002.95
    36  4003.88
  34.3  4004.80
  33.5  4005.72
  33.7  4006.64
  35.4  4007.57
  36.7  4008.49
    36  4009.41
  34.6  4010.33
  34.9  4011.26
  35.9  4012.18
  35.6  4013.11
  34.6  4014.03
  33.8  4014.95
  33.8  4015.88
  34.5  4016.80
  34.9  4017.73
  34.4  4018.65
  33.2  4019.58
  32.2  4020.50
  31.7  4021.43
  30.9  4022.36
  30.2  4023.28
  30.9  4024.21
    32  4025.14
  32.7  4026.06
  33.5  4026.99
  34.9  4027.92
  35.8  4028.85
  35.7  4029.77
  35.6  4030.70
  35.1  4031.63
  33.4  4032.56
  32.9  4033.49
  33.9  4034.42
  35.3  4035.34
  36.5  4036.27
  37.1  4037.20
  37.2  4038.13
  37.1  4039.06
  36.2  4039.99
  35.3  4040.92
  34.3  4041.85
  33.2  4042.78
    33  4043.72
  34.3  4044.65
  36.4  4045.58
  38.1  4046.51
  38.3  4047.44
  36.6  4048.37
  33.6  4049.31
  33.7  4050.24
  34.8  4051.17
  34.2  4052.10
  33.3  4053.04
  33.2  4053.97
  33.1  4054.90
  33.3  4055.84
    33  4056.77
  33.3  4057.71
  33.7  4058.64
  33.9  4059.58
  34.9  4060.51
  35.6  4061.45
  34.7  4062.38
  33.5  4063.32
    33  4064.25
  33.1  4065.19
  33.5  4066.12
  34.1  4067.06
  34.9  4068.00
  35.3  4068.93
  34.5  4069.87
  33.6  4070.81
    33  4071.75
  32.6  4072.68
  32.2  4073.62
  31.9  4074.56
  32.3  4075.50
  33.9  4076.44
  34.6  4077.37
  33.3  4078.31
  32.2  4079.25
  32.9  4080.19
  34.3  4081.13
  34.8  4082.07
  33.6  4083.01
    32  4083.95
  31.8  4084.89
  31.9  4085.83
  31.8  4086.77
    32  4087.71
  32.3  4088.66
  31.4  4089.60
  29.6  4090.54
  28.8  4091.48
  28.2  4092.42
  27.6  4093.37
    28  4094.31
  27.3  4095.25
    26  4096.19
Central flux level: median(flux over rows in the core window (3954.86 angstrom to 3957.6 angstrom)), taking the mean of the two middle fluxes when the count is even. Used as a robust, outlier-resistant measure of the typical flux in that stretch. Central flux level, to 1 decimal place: 32.2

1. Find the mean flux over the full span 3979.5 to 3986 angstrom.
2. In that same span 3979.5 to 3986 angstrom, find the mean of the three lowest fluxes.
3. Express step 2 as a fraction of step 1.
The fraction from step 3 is 0.974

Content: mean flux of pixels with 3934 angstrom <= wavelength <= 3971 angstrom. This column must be 29.3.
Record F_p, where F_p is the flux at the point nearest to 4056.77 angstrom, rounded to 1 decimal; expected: 33.0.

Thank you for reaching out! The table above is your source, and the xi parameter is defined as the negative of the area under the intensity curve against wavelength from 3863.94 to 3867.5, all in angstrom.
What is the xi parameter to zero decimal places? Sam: -131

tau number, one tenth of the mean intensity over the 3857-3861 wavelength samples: 3.26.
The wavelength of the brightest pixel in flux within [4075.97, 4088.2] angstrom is 4082.07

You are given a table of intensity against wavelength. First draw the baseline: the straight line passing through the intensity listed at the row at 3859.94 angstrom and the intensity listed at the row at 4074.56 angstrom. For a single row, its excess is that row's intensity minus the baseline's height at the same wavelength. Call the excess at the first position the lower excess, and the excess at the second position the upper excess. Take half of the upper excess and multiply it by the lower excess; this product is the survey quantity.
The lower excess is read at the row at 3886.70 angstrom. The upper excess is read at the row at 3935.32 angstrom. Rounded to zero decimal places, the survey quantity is 30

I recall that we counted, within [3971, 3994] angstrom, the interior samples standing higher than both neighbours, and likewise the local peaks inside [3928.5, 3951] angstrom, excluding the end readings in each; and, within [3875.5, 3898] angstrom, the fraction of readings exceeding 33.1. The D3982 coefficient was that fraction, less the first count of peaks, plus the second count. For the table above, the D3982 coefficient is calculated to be 0.1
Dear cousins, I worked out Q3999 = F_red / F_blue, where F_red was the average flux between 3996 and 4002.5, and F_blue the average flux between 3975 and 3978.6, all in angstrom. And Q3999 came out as 1.38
